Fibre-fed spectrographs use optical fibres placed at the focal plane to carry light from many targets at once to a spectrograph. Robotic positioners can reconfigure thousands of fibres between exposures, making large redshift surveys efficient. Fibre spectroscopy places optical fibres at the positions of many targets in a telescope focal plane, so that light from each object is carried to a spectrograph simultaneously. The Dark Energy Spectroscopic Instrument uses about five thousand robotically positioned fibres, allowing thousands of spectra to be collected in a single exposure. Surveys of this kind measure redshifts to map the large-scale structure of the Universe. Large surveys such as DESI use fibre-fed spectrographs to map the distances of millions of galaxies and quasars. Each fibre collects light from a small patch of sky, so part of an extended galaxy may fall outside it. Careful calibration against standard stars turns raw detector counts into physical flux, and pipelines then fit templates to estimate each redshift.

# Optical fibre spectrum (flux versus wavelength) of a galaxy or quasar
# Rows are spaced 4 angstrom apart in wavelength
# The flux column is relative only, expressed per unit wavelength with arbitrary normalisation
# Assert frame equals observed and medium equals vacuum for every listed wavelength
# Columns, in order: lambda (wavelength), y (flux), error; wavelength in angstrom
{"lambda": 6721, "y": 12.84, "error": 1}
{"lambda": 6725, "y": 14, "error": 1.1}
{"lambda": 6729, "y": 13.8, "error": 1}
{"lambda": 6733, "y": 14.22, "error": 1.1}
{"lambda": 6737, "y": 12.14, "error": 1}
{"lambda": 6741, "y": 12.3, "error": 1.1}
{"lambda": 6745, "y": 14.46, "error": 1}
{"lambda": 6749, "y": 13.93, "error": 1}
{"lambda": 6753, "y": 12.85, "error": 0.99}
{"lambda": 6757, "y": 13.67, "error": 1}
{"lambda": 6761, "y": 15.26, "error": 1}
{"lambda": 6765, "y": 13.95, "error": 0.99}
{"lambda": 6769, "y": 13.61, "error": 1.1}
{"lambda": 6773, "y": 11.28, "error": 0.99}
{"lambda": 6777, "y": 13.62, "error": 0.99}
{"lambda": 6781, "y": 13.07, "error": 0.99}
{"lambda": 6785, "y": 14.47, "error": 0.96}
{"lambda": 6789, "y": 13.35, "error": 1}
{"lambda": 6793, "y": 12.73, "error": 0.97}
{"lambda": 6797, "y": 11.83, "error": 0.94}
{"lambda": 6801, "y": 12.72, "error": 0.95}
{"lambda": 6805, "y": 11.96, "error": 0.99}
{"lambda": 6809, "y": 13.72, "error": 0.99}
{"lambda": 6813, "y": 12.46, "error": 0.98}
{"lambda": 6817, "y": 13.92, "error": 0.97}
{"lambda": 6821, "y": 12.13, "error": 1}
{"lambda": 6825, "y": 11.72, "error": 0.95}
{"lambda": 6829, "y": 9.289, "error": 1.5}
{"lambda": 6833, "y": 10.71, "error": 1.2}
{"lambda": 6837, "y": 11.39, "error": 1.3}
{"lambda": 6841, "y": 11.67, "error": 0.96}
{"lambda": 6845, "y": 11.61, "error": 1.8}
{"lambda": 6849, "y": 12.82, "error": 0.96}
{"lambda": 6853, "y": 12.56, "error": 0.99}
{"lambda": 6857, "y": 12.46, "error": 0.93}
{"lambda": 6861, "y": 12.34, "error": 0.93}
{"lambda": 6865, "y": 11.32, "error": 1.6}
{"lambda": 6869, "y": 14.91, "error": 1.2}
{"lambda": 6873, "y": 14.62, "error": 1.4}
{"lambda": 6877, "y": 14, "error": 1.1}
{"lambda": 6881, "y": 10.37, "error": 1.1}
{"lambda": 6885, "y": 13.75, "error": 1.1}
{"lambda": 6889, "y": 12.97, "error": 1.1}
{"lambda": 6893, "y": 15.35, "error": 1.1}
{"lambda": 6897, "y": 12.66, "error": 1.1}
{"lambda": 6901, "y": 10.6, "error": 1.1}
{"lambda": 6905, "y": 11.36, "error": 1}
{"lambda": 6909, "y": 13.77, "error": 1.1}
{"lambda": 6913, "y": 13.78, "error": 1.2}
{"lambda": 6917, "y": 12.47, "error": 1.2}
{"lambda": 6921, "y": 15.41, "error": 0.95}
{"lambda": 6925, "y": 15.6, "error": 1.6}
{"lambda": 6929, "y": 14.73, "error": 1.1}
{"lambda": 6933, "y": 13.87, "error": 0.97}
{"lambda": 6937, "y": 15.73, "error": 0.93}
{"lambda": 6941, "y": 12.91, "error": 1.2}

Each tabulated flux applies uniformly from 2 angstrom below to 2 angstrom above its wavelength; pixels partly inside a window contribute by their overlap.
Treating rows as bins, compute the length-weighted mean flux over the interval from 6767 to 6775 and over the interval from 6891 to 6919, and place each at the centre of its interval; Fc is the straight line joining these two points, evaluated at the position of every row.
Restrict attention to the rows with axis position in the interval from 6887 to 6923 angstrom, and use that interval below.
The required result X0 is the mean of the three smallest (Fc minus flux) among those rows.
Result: -1.98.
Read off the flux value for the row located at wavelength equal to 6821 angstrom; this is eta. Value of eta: 12.13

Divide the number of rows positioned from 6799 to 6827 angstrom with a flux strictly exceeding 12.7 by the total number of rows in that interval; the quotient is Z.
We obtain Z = 0.43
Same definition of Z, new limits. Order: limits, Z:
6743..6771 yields 1.00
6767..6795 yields 0.86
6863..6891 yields 0.71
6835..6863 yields 0.14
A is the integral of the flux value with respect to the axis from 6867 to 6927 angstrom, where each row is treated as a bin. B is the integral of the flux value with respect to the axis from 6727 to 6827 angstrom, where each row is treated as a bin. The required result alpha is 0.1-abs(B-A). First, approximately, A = 806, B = 1317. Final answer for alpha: -510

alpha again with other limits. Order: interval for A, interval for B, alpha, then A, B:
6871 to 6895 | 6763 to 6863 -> -921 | 324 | 1246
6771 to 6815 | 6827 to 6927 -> -706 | 565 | 1271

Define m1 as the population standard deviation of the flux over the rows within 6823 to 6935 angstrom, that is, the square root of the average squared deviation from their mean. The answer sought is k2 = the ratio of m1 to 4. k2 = 0.41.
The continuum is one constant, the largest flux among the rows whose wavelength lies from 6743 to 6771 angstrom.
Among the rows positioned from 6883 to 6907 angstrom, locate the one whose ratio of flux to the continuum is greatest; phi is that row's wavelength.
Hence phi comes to 6893 angstrom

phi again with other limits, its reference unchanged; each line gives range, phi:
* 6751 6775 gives 6761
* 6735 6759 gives 6745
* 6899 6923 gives 6921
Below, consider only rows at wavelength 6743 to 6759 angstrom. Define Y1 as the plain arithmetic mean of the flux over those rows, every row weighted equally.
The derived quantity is 13.7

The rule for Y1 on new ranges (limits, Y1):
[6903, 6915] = 13.0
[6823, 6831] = 10.5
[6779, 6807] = 12.9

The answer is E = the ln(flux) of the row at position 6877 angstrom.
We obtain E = 2.64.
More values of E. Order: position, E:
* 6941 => 2.56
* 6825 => 2.46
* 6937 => 2.76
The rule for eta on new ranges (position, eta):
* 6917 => 12.47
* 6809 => 13.72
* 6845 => 11.61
